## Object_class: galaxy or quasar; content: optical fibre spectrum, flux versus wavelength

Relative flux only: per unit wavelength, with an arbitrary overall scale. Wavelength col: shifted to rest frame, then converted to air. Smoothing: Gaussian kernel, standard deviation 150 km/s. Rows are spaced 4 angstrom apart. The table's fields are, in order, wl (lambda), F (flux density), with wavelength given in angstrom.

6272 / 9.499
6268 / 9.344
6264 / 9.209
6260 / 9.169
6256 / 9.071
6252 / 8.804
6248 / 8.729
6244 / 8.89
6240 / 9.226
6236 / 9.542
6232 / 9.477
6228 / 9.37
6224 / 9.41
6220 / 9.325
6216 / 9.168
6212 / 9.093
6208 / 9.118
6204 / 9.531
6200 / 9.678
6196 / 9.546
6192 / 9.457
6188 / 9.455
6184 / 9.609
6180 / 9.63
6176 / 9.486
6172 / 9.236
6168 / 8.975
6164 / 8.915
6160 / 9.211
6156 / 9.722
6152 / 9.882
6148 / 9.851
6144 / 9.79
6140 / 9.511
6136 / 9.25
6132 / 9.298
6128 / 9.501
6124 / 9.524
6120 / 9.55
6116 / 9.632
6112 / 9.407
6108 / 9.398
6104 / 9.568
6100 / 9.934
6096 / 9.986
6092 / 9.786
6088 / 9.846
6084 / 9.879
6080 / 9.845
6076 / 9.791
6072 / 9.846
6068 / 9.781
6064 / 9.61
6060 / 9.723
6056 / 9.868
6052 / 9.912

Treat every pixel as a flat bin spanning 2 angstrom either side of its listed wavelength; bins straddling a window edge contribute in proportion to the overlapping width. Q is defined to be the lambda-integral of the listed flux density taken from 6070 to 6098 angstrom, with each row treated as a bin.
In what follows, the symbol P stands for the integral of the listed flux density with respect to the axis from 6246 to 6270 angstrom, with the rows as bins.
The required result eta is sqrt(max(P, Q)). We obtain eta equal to 16.6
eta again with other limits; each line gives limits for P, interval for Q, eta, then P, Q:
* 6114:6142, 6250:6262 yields 16.3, 265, 108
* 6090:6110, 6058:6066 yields 14.0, 195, 77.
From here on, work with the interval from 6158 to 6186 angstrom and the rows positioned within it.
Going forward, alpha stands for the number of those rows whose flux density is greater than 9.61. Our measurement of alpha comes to 1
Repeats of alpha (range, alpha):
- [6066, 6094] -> 7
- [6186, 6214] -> 1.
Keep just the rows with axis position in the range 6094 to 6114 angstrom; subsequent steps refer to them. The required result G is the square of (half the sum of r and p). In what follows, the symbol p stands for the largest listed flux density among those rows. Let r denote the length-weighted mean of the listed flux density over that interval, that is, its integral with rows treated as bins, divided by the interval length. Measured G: 96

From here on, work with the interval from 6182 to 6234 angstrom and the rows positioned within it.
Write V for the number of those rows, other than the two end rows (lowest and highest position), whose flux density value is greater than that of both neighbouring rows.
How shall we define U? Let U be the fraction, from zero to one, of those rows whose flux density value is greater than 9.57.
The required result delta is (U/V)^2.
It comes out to 0.006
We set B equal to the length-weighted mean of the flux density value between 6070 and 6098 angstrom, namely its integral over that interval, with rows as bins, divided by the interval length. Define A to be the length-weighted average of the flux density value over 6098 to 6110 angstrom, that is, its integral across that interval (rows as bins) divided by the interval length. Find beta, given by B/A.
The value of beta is 1.02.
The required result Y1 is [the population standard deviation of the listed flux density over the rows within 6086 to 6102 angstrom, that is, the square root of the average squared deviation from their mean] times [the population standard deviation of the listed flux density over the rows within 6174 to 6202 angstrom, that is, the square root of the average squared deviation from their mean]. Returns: 0.006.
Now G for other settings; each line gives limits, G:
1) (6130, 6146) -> 93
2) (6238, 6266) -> 83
